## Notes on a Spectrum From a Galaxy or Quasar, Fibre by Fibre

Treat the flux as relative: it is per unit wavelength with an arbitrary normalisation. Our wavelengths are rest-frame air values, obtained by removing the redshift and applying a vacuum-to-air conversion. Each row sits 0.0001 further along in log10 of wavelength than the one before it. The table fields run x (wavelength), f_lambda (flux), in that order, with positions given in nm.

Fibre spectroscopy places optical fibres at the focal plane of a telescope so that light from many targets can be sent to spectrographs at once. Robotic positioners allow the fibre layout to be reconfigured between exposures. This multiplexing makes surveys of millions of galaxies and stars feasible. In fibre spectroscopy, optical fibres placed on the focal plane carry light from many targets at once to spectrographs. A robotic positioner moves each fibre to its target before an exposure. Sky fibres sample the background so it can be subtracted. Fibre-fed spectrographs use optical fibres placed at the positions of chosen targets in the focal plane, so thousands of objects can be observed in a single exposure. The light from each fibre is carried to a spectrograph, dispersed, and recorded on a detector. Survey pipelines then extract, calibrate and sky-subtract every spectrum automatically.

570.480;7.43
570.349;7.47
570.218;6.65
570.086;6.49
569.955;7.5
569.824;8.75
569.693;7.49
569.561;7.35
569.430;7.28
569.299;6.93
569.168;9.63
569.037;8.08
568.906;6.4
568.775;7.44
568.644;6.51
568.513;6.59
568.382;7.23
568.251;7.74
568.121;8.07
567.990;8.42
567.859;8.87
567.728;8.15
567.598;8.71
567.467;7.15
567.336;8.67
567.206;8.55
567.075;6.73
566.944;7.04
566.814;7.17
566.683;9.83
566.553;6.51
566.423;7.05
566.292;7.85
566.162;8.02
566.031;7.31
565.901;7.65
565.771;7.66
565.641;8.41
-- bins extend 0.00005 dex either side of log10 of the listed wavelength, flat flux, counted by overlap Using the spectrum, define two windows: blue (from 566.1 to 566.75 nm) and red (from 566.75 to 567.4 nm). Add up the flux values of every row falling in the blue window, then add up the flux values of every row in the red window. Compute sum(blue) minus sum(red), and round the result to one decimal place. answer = 1.1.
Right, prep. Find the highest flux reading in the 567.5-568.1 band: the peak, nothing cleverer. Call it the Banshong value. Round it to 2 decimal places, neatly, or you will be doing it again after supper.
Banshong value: 8.87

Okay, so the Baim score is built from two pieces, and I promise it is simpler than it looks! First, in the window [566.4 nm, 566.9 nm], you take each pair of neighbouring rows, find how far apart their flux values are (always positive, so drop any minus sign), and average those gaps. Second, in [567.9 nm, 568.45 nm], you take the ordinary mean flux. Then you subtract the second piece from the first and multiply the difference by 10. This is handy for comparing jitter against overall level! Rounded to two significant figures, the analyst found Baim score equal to -57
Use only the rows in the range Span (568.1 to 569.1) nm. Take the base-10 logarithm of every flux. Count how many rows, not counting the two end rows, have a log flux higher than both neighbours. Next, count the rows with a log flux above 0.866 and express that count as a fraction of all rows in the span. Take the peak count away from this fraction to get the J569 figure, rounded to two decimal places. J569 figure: -0.50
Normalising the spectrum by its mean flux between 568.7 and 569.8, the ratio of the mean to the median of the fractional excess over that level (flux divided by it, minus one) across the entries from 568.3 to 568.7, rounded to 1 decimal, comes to 0.8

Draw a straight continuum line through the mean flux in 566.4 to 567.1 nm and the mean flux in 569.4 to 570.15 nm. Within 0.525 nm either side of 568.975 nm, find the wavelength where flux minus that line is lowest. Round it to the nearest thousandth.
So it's 568.906 nm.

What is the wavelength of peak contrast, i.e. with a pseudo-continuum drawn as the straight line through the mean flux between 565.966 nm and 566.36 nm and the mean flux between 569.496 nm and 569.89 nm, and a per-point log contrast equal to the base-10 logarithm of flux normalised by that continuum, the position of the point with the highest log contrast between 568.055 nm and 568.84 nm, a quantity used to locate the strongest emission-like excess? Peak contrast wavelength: 568.121 nm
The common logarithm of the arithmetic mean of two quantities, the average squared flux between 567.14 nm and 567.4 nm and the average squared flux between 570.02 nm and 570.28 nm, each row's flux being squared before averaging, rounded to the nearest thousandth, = 1.768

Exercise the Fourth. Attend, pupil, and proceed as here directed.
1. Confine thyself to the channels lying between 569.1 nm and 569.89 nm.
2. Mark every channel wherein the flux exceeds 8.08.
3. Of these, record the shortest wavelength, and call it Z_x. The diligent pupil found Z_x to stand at 569.168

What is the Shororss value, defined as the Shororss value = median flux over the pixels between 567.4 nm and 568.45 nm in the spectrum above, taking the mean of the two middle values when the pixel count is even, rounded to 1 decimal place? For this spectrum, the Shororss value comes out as 8.1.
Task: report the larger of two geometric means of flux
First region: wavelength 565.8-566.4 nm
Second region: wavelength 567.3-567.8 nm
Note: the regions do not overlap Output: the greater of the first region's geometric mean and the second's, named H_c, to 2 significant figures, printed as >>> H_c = 8.1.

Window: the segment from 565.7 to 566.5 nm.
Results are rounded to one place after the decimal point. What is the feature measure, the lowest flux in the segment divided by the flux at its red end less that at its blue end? -11.6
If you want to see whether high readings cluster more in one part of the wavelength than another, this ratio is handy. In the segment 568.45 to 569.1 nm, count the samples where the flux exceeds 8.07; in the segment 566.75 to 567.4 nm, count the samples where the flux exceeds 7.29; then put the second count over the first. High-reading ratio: 2.0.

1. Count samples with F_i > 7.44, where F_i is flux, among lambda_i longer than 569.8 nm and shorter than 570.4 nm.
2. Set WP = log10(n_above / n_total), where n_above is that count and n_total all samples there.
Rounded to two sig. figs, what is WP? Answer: -0.22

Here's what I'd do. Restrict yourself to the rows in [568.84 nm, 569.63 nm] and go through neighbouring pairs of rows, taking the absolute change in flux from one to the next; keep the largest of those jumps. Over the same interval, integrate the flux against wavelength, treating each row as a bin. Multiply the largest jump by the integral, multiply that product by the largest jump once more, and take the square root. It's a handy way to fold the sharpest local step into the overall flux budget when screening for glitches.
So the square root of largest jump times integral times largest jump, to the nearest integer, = 7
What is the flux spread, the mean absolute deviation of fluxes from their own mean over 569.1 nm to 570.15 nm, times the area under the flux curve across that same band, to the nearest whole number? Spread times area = 6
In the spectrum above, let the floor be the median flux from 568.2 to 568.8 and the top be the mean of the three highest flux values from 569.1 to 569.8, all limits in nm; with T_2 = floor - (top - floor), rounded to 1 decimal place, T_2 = 6.3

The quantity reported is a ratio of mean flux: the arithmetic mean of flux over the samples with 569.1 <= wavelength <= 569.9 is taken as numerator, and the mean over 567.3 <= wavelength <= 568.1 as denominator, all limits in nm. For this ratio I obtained 0.95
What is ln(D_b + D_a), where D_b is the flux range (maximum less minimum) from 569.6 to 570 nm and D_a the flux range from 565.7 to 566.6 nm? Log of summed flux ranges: 1.02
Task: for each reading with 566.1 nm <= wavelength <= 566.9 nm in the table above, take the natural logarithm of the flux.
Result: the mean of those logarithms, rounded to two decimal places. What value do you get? 2.04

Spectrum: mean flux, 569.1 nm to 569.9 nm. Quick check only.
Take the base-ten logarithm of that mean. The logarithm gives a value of 0.898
